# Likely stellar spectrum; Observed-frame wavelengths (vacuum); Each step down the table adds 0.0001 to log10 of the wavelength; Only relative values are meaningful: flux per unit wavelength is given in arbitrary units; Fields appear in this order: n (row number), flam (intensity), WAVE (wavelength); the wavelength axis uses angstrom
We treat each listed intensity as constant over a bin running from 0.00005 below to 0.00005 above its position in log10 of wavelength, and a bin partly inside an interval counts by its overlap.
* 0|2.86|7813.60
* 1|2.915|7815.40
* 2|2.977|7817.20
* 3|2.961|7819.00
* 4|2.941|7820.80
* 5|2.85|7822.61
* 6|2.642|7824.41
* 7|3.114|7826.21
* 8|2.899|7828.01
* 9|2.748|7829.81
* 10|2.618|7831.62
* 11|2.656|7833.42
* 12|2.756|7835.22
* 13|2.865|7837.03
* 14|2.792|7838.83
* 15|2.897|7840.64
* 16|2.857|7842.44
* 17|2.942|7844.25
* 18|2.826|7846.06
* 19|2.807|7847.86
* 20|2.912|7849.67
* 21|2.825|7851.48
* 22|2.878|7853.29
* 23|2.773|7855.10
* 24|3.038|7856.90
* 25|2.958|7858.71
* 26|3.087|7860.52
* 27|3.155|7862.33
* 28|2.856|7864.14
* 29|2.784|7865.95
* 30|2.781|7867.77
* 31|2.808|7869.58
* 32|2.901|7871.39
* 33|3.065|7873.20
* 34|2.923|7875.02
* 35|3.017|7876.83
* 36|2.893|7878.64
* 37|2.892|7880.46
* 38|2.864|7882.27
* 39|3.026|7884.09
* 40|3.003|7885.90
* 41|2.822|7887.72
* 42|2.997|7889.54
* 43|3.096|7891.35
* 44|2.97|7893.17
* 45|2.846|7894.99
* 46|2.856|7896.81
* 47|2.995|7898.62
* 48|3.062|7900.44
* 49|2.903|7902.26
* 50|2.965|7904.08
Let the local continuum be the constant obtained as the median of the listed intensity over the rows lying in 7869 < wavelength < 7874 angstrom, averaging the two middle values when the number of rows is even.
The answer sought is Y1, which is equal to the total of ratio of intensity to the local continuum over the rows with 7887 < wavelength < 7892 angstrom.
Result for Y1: 3.07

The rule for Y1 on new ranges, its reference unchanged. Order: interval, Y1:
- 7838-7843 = 2.95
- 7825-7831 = 3.02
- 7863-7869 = 2.90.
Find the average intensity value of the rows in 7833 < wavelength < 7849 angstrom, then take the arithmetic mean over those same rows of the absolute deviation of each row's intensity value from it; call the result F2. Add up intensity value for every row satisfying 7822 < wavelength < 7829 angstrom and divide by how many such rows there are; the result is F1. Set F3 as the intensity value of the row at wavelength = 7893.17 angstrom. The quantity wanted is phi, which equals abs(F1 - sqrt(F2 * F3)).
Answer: 2.45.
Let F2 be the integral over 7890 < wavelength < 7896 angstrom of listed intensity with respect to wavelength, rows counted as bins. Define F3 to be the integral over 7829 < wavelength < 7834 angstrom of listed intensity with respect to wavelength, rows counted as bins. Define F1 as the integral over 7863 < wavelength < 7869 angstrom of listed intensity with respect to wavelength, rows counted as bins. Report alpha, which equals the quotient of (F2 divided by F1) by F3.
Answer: 0.0789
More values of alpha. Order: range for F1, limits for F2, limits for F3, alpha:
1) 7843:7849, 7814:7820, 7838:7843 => 0.0723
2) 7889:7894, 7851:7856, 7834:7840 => 0.0556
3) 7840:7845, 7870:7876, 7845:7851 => 0.0715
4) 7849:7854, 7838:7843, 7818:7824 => 0.0573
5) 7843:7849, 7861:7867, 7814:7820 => 0.0582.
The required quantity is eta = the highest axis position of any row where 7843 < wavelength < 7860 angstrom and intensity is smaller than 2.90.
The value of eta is 7855.10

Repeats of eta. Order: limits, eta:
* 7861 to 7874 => 7869.58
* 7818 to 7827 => 7824.41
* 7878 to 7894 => 7887.72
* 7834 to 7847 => 7846.06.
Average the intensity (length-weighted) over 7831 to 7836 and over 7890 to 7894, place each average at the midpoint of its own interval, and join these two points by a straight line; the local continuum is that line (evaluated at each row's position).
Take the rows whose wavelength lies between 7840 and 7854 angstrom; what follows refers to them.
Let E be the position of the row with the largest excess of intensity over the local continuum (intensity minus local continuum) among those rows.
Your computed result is 7844.25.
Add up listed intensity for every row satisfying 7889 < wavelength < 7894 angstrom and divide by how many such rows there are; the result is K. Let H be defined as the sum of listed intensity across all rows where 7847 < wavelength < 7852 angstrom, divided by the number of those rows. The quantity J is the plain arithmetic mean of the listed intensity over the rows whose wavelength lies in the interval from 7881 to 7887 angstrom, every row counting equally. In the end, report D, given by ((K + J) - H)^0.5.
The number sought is 1.77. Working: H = 2.85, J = 2.96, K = 3.02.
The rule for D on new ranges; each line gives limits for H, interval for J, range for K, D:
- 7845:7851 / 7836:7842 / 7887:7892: 1.72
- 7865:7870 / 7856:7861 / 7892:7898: 1.77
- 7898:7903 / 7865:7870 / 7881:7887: 1.66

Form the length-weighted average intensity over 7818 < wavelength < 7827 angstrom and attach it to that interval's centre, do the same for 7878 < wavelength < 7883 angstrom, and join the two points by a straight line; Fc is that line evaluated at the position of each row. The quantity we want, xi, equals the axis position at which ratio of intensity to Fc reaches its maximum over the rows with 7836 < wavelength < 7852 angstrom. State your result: 7844.25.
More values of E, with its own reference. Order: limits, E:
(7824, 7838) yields 7826.21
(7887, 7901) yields 7891.35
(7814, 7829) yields 7826.21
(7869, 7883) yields 7873.20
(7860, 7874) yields 7862.33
